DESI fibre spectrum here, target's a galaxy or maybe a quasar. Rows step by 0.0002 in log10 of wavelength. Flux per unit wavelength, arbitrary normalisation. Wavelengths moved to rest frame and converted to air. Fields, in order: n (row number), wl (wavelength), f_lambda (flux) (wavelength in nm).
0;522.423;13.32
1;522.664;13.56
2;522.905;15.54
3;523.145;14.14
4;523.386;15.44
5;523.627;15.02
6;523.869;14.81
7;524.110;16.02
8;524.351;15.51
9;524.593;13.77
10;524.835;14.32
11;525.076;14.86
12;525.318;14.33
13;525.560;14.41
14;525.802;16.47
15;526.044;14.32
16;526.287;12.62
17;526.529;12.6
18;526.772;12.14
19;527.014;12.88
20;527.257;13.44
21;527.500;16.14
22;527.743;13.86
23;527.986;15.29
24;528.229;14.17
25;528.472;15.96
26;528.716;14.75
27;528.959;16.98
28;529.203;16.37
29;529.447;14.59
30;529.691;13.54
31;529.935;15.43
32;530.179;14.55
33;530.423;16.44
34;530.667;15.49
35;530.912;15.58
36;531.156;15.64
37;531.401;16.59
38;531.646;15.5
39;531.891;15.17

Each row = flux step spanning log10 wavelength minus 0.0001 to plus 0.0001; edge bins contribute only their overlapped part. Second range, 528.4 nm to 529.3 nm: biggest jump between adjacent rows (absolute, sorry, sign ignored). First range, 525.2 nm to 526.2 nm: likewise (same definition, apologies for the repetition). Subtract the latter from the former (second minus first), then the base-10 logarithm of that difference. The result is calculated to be -1.10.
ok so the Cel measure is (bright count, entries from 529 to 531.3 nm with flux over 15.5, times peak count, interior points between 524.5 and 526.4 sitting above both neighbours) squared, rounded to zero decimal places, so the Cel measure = 64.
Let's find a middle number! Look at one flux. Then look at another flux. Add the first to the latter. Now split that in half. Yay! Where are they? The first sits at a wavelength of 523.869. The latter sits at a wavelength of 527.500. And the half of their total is 15.5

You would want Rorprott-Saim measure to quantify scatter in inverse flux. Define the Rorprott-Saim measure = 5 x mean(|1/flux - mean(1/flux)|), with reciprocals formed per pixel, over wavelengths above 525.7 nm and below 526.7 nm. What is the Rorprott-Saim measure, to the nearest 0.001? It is 0.035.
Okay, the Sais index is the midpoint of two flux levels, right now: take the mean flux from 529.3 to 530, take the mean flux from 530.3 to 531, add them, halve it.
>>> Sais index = 15.2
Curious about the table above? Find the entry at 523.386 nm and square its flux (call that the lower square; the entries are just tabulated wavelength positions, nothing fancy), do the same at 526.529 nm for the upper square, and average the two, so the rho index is 199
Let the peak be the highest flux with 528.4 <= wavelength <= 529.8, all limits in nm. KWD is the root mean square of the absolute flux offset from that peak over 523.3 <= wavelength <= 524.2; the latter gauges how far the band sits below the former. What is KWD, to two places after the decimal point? 1.72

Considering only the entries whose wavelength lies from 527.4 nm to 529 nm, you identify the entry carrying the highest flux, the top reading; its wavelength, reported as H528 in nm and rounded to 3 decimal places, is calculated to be 528.959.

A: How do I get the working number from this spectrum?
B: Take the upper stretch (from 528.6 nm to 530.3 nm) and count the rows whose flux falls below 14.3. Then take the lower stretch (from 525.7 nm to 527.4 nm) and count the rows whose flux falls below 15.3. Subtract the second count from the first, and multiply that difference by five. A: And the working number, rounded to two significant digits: -25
